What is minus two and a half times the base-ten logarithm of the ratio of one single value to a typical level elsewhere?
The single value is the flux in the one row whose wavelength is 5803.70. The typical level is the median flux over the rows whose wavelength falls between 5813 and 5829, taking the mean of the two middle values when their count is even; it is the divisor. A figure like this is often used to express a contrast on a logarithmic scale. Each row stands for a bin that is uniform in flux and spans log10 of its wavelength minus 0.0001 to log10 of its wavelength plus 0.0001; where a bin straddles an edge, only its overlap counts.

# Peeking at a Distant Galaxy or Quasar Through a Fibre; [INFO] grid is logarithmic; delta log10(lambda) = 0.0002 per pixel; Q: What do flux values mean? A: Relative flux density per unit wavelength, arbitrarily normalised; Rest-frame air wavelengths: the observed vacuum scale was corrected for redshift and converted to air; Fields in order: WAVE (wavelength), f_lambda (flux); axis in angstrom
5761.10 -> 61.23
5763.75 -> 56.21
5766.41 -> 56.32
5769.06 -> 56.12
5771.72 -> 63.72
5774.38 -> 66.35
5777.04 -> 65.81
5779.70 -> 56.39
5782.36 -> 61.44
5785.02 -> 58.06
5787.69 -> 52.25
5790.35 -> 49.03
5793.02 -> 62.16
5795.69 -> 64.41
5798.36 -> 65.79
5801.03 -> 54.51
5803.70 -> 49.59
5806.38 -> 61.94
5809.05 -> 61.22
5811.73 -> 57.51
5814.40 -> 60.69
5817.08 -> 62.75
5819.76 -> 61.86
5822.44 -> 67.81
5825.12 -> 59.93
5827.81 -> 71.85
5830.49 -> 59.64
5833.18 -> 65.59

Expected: 0.248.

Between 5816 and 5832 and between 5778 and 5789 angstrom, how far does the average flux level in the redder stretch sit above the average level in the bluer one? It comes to 7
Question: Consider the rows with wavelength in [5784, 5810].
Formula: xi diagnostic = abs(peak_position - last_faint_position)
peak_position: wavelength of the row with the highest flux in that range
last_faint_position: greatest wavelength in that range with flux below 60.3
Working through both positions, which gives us 5.3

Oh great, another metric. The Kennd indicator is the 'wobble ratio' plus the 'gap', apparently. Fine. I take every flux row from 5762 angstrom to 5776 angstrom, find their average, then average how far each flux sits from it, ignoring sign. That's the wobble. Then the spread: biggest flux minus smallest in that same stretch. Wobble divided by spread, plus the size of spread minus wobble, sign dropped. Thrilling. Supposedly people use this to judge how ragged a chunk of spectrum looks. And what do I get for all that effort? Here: 6.4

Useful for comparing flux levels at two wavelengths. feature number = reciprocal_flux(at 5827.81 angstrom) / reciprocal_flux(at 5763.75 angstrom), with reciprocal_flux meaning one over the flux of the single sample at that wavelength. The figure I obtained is 0.78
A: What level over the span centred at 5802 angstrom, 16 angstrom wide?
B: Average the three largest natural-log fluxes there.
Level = 4.16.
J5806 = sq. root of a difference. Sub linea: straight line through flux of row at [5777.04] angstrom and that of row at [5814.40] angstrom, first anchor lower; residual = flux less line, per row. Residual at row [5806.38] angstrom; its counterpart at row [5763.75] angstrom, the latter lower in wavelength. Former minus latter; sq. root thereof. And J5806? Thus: 3.4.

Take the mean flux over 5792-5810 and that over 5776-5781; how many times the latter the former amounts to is 0.98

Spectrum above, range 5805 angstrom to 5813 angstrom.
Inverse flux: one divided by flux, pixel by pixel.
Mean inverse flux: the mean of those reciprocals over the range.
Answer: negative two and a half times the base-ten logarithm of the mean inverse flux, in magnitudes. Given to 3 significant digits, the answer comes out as 4.45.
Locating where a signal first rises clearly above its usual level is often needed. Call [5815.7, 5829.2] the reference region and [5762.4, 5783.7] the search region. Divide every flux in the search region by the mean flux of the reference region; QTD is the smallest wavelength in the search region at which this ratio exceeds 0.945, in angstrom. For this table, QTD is 5771.72 angstrom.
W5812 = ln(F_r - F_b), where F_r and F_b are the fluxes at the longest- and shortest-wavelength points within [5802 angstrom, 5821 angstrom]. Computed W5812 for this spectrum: 2.51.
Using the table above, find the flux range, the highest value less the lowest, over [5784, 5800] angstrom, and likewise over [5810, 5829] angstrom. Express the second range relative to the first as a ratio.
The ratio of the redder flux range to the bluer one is 0.86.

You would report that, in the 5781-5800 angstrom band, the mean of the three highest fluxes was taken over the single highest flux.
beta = 0.975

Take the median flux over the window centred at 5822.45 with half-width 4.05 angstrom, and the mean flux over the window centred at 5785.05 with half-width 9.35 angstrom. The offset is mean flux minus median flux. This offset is -4.0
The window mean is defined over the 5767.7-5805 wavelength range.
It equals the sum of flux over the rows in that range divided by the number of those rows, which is 59.0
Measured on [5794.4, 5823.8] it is 60.7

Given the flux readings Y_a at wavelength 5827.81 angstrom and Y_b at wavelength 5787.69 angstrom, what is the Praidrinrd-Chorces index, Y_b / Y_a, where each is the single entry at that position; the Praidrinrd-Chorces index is 0.73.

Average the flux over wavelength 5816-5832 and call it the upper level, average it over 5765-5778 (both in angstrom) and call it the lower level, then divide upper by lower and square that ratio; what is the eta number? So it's 1.08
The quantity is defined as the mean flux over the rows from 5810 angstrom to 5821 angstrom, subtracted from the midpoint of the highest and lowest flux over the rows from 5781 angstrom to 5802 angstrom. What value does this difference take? -3.3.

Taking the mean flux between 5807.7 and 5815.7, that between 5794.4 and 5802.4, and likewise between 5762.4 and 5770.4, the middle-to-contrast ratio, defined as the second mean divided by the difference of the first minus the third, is 17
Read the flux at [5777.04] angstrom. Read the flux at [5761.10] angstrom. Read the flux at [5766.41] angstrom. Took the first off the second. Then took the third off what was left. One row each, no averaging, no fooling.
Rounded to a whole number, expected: -61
